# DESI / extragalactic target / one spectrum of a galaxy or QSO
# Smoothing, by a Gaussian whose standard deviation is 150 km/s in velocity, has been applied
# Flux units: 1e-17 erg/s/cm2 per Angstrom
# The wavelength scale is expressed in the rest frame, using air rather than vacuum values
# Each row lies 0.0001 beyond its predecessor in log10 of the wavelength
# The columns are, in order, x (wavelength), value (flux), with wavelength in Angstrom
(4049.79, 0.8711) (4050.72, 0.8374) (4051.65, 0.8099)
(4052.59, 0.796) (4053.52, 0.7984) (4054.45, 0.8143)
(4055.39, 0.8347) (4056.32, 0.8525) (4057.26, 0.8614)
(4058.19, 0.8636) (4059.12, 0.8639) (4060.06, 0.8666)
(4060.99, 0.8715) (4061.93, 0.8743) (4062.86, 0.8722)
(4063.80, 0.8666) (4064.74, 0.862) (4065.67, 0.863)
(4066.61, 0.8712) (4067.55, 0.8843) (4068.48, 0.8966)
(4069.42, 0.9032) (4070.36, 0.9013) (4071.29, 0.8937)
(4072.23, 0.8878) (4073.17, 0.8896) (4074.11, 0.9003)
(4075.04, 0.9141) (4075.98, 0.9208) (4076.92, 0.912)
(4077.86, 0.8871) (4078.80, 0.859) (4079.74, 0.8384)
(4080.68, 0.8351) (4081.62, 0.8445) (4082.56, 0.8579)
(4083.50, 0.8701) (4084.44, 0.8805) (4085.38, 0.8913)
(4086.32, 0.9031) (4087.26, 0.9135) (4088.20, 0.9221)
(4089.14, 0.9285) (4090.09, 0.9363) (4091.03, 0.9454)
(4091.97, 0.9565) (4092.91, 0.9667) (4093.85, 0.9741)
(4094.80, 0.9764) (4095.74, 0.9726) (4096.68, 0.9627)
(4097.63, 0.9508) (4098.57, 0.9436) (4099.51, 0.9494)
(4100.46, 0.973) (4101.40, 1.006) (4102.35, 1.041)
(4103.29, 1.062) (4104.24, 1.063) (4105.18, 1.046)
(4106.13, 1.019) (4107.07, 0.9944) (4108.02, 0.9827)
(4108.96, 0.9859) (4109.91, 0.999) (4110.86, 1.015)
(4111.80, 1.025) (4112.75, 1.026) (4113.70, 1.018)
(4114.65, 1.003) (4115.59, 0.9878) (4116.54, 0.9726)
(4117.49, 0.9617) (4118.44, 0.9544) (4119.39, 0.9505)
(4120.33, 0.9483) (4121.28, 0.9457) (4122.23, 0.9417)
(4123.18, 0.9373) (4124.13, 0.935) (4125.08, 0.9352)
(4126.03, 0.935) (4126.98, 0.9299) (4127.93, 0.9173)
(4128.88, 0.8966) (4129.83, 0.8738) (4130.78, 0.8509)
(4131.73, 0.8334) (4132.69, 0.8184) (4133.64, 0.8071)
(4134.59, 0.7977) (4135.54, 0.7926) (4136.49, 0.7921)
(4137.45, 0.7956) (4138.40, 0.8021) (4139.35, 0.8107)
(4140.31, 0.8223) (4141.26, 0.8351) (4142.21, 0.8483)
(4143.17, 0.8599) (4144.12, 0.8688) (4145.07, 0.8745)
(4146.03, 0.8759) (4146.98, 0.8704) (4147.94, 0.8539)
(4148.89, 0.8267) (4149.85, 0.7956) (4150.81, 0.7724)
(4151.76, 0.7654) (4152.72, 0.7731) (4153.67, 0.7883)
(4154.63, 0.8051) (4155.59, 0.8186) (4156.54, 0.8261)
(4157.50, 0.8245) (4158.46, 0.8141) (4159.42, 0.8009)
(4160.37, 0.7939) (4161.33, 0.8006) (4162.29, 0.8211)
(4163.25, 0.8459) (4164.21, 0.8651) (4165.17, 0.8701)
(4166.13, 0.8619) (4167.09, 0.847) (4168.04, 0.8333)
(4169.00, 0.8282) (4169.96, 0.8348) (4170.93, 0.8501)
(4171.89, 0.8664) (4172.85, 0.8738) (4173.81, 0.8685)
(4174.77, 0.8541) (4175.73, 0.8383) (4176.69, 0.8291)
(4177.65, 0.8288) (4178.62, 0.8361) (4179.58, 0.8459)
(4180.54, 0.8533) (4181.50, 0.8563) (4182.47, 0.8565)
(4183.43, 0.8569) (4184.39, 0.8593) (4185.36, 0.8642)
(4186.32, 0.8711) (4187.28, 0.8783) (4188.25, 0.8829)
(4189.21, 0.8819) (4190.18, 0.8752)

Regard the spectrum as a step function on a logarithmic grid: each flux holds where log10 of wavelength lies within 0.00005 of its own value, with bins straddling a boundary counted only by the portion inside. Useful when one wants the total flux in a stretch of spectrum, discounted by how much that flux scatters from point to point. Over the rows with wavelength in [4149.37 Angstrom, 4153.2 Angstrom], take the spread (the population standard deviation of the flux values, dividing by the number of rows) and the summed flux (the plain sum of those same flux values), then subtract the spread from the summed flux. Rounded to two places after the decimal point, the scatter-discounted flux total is 3.10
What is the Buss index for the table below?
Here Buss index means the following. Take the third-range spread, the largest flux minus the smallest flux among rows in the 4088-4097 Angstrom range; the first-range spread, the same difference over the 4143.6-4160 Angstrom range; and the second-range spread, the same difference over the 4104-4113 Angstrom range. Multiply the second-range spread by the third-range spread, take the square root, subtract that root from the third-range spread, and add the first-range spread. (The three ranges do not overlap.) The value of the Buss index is 0.10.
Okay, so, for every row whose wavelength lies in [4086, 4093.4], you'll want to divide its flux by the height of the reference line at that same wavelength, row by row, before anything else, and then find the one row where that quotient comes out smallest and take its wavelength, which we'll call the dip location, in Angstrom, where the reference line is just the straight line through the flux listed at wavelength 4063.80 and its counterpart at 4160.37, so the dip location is 4086.32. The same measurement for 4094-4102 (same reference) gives 4098.57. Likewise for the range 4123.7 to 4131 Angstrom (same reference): 4130.78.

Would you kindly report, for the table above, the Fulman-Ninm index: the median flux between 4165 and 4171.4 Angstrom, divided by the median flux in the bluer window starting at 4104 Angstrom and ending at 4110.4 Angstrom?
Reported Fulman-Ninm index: 0.85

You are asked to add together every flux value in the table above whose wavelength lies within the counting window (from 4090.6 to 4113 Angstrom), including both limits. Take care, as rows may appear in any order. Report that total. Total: 23.8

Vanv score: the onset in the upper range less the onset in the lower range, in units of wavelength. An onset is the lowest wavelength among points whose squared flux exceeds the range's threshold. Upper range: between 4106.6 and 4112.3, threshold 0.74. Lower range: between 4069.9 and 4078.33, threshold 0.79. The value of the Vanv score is 36.7 Angstrom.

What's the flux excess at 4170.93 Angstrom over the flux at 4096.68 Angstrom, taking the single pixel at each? -0.11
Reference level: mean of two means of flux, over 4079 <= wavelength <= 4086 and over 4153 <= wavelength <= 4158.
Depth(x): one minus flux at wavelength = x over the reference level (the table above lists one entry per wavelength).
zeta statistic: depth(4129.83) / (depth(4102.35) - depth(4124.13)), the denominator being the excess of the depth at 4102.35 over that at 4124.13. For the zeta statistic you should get 0.4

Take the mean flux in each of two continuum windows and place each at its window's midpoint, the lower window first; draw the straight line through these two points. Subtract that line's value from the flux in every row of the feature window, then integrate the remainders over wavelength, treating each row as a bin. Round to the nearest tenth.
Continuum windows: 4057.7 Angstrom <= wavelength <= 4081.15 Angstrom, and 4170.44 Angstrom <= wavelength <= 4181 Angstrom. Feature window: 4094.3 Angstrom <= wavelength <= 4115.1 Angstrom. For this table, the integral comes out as 2.7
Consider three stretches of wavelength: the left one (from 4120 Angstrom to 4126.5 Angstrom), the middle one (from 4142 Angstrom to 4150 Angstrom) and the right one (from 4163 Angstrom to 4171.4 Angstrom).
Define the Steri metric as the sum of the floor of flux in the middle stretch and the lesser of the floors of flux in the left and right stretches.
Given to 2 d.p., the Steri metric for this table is 1.62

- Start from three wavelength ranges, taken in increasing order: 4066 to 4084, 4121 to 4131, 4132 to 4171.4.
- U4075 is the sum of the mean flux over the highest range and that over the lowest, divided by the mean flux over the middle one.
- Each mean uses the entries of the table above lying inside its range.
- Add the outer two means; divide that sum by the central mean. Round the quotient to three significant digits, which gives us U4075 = 1.86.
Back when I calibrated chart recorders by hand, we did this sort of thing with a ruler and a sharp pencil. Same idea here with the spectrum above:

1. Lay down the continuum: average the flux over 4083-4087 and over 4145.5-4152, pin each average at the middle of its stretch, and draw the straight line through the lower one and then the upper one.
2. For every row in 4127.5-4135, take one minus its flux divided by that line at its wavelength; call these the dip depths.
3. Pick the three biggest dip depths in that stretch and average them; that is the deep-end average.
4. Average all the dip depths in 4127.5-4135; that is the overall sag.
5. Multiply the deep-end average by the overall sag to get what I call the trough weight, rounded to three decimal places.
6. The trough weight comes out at 0.000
